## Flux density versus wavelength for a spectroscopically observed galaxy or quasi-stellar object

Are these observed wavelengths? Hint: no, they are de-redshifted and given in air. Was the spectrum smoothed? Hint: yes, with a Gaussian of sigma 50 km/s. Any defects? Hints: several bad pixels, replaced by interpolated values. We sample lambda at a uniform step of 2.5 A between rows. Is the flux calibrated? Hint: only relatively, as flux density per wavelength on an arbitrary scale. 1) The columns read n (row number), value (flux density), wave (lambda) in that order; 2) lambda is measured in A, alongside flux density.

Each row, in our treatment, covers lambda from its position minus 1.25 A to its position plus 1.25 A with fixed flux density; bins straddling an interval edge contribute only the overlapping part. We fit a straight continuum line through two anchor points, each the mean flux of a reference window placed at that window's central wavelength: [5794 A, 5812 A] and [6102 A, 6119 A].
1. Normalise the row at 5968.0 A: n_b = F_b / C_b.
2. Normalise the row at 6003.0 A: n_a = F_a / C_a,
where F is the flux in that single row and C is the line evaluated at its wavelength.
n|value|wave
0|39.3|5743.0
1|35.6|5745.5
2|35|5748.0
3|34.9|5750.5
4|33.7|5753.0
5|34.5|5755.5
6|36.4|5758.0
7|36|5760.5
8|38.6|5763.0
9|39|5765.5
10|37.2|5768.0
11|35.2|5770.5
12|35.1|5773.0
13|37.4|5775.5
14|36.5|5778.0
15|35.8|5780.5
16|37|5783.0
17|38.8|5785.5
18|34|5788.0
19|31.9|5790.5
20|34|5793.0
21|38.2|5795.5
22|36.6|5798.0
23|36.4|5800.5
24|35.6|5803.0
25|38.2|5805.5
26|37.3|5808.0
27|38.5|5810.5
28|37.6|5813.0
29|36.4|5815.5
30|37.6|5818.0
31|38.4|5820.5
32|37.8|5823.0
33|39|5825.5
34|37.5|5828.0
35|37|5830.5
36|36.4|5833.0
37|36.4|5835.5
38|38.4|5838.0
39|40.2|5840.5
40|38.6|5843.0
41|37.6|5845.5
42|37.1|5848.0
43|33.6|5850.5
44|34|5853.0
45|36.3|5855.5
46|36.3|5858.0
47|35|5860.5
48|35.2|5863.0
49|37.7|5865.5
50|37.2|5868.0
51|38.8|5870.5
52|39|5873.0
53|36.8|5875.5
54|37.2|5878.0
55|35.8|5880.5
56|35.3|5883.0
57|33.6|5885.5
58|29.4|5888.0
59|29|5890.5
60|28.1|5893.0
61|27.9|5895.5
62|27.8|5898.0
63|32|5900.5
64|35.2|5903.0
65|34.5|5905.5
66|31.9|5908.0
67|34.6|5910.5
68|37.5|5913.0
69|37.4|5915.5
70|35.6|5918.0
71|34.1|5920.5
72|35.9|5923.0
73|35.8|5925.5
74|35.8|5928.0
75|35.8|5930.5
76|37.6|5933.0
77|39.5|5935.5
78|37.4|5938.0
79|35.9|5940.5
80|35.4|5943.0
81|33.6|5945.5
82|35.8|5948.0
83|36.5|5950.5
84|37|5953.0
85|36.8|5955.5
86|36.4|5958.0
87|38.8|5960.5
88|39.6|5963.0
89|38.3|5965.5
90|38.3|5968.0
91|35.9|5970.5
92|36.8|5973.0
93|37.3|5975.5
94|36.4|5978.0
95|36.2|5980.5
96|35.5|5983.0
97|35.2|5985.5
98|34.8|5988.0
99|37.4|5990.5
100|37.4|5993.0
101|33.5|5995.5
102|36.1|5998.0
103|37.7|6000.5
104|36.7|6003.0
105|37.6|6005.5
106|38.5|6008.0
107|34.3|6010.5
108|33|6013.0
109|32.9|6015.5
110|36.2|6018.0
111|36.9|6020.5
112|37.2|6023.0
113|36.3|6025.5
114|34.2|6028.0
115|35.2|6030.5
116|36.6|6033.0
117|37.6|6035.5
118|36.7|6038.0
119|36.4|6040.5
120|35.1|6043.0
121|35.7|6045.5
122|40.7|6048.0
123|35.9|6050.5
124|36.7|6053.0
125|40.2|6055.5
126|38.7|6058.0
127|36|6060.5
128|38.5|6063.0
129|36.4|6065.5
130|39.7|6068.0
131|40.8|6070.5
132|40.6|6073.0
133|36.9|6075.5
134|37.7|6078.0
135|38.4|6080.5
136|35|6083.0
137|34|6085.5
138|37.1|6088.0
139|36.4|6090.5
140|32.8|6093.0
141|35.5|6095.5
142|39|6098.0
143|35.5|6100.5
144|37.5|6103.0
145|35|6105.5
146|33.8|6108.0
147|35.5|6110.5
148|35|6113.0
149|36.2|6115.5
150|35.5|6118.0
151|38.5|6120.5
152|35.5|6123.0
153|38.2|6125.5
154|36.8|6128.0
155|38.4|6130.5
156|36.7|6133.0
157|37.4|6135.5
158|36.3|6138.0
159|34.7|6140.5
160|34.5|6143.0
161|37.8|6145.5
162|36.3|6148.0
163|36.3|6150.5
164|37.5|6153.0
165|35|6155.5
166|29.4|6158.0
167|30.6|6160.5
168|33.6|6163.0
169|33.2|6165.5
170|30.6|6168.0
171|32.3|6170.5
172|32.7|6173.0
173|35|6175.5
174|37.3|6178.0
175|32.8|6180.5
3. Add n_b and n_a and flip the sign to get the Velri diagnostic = -2.07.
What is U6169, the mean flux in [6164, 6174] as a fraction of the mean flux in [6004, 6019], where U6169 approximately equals 0.91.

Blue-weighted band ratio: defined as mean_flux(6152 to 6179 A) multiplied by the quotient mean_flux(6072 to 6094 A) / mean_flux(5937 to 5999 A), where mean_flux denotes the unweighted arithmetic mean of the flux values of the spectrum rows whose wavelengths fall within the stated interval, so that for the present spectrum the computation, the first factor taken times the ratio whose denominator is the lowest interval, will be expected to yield 33.4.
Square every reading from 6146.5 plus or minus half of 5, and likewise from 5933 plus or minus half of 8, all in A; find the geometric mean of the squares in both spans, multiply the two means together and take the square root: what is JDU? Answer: 1393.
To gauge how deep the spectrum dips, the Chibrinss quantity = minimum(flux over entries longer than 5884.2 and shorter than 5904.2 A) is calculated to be 27.8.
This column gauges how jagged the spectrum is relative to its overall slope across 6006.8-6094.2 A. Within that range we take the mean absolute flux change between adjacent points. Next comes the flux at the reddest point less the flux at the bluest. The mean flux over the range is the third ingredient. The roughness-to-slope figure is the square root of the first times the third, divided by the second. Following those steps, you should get -1.5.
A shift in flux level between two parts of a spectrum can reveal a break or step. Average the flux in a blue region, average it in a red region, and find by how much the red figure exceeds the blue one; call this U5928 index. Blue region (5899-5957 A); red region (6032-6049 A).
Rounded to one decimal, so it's 1.2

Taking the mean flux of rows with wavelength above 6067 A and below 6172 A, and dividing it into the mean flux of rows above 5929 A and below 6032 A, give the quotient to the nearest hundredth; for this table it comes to 1.01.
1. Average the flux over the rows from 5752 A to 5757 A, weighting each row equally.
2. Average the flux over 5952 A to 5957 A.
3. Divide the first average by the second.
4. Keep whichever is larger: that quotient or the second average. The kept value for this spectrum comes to 36.9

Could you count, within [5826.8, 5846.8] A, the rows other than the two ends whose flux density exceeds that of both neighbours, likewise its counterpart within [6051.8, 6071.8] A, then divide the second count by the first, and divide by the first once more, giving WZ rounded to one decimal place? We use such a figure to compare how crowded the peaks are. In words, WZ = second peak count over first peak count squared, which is 2.0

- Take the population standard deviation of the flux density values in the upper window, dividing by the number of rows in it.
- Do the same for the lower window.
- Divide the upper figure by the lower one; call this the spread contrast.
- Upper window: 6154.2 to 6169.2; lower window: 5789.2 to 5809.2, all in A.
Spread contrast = 0.98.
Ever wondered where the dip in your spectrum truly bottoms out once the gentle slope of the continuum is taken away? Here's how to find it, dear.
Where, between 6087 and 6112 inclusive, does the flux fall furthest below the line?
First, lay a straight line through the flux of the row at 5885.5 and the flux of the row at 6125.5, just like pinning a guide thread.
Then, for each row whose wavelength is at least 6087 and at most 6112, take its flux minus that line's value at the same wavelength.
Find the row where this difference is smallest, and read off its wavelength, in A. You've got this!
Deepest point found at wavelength 6093.0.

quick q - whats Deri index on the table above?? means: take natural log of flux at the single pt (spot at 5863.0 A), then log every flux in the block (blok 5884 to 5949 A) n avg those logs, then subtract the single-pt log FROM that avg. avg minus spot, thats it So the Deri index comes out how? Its -0.036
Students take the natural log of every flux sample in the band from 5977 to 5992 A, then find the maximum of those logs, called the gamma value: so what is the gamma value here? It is 3.62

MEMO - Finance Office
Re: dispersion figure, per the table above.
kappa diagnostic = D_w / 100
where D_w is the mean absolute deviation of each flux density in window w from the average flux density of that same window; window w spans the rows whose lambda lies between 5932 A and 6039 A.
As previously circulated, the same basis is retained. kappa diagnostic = 0.0121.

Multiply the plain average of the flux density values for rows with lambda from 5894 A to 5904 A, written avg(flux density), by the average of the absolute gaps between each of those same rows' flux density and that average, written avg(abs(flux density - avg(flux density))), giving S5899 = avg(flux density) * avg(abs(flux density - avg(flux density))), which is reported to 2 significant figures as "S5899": 88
